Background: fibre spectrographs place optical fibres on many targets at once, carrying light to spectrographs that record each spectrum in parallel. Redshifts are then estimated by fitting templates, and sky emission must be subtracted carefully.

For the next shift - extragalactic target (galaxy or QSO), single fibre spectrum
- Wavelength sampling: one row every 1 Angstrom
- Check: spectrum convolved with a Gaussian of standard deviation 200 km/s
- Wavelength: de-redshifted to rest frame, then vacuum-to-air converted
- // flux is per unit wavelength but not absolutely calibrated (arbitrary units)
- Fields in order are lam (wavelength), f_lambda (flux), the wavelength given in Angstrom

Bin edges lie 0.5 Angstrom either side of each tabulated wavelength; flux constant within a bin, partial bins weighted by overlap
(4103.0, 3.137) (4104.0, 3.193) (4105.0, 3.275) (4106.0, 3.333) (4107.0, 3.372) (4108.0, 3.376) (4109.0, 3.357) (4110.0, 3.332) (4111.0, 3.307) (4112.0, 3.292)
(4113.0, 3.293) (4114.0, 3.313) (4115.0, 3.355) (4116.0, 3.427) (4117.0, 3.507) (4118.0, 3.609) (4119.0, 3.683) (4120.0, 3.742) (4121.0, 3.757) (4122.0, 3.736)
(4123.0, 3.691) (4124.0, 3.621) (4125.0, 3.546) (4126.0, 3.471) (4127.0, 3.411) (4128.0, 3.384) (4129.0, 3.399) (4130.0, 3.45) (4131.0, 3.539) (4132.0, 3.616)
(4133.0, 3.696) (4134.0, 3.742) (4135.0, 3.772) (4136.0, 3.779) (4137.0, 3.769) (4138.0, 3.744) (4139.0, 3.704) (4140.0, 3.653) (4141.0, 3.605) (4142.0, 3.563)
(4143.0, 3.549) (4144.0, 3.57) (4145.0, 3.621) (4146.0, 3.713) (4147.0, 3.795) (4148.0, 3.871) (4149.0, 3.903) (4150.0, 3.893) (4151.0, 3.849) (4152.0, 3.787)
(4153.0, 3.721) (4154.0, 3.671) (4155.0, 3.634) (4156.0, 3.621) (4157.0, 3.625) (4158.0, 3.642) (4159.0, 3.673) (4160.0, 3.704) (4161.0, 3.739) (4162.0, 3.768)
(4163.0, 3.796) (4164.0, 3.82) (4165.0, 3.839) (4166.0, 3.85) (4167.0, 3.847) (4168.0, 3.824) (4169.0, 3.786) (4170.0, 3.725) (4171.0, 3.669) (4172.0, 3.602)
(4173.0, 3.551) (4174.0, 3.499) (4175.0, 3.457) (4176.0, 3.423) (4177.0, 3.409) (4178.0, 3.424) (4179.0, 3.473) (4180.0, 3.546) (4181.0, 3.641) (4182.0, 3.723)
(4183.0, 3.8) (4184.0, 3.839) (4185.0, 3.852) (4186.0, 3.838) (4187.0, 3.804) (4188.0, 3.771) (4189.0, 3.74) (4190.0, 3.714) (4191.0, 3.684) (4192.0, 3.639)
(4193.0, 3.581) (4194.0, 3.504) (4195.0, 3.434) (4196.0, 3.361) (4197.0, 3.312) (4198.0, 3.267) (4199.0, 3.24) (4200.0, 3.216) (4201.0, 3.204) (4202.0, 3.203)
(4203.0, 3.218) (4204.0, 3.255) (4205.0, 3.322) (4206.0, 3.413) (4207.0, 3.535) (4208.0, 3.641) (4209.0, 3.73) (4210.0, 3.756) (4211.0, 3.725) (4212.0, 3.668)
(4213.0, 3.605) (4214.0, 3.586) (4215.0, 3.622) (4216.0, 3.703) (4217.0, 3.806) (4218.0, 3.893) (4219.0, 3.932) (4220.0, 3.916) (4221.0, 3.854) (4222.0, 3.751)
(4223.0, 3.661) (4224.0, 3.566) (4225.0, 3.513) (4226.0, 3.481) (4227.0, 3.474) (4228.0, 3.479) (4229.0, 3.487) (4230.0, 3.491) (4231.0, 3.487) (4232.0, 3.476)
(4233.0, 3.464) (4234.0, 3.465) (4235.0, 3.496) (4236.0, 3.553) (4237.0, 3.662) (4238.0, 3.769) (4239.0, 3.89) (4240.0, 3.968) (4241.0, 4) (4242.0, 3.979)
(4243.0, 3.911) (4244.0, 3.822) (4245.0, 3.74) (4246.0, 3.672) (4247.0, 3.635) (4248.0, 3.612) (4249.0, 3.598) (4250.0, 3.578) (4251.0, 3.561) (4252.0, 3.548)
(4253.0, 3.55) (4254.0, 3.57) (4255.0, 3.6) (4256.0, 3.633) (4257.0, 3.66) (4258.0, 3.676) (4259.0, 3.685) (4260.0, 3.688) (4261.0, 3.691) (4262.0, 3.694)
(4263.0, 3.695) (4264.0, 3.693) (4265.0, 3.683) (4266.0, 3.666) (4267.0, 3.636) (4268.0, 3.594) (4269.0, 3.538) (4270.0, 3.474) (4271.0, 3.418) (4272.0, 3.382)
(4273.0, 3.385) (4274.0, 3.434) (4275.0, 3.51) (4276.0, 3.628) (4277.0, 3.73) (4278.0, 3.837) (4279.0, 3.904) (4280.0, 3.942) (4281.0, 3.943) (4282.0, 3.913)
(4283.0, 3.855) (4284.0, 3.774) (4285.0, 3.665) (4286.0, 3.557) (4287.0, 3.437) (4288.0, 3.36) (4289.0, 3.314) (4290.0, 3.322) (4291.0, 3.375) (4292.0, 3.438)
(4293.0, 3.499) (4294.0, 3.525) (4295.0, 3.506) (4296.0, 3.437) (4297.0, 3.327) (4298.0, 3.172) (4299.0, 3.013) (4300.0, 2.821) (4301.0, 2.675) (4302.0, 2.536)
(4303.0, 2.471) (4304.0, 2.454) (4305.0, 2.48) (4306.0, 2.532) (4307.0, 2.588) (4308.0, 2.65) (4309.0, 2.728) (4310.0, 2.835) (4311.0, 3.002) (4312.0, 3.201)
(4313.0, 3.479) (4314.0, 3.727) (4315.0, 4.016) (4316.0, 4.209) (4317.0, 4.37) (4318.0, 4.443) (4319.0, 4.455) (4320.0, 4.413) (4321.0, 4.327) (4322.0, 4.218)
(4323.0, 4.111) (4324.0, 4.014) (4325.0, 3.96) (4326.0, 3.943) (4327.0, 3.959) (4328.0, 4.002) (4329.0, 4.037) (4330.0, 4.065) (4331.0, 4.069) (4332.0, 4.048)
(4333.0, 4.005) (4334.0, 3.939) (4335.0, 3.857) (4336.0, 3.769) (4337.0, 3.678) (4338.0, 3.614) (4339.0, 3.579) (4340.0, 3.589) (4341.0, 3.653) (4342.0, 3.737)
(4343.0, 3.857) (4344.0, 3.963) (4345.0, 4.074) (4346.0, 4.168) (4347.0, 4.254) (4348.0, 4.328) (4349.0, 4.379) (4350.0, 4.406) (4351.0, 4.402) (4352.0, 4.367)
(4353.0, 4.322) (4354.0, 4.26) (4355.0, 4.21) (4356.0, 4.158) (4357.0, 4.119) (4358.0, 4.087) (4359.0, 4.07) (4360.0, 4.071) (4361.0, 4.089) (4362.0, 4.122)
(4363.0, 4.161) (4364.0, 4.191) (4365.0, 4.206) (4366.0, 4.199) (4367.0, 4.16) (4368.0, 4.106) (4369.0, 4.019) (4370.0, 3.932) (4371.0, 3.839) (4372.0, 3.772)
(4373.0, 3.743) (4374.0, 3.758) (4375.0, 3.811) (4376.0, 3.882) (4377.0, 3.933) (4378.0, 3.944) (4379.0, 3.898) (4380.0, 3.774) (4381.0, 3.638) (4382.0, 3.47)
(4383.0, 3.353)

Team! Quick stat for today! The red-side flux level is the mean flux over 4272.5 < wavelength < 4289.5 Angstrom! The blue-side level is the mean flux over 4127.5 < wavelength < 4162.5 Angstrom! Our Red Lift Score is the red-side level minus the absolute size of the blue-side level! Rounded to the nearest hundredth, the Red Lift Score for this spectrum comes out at -0.02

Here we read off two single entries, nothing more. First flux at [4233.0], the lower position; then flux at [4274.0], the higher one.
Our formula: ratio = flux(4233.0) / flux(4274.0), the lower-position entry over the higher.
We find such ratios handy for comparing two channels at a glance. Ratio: 1.01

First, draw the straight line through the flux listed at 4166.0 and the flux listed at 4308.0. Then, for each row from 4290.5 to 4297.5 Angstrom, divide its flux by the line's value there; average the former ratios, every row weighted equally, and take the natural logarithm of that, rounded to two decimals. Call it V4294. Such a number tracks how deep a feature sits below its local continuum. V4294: 0.22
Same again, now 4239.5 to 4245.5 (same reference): 0.20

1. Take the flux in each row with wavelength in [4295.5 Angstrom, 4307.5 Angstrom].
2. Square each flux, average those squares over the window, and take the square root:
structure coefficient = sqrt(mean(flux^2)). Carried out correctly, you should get 2.81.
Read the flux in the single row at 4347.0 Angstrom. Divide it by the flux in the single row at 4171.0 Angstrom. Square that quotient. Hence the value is 1.34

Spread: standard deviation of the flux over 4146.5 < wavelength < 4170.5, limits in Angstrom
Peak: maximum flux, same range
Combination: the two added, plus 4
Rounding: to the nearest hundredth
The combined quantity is 7.99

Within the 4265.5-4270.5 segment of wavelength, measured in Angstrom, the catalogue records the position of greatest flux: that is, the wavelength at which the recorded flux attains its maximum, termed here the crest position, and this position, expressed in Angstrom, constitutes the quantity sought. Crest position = 4266.0 Angstrom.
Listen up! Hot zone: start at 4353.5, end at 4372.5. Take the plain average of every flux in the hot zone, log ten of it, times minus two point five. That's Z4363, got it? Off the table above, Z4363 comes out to -1.53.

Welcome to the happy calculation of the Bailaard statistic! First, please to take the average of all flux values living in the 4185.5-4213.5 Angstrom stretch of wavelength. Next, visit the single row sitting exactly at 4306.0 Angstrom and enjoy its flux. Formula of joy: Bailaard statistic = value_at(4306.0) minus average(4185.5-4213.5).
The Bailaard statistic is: -1.0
